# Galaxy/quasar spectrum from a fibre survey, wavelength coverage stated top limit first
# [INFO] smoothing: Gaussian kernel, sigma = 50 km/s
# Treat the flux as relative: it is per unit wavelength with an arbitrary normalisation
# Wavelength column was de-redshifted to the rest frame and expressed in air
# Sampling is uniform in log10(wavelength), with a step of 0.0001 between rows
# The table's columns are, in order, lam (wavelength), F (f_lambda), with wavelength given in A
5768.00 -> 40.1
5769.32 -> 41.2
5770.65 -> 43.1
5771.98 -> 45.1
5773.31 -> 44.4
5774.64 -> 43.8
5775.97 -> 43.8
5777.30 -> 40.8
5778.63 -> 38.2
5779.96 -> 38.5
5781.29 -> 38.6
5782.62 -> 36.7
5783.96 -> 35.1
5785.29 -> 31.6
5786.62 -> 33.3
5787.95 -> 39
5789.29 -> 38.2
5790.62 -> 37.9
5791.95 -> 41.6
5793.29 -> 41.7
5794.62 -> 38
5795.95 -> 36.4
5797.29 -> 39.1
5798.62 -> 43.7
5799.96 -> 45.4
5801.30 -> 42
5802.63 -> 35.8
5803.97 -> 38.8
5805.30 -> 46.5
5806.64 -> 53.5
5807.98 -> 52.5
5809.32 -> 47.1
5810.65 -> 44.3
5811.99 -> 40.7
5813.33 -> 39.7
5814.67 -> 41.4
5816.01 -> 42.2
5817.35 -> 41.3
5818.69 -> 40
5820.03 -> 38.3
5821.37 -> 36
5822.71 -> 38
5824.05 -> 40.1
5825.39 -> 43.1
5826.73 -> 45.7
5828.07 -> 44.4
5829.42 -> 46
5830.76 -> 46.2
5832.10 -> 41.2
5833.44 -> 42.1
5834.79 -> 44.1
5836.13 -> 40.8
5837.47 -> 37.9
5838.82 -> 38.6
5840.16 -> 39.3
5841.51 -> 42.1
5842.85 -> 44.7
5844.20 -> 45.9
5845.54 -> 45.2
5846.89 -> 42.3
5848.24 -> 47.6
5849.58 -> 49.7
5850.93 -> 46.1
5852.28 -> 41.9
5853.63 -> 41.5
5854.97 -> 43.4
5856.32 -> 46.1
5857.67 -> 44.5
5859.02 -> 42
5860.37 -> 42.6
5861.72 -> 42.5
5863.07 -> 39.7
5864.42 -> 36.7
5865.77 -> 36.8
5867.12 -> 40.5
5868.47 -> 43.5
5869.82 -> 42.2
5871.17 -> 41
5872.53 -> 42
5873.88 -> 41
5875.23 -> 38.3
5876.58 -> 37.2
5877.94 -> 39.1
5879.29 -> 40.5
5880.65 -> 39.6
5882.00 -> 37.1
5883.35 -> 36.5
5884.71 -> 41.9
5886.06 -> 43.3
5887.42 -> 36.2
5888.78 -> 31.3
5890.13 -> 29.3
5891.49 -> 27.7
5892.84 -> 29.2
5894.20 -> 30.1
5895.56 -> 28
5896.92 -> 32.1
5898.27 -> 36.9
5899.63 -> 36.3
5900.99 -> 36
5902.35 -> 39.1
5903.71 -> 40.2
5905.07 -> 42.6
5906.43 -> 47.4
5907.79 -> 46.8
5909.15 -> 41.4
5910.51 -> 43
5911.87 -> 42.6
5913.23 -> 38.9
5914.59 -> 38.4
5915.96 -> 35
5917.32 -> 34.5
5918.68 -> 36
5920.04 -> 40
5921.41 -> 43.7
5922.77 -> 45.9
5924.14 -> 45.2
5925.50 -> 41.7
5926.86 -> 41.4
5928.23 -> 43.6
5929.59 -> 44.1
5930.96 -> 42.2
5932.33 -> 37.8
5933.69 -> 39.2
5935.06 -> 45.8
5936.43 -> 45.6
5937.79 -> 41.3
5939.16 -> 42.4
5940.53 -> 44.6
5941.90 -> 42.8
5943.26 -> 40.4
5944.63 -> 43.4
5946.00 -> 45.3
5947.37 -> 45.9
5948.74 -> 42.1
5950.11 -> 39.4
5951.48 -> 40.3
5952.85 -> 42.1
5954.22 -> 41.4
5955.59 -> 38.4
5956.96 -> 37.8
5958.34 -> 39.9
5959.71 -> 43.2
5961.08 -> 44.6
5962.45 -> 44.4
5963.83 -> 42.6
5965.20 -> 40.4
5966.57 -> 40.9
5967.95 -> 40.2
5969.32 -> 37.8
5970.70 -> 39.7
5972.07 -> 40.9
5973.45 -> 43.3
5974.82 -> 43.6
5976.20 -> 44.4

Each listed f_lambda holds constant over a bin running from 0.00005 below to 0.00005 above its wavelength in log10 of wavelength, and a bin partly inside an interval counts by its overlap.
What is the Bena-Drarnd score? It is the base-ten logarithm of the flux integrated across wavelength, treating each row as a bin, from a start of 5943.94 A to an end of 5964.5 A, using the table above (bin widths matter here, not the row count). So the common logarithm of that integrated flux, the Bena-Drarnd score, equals 2.94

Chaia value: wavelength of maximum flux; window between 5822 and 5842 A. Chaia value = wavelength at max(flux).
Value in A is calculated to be 5830.76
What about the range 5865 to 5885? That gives 5868.47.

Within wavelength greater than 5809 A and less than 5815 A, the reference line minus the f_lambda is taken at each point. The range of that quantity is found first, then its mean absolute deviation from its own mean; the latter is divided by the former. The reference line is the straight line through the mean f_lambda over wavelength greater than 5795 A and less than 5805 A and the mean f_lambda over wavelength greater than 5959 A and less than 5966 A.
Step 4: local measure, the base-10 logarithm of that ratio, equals -0.480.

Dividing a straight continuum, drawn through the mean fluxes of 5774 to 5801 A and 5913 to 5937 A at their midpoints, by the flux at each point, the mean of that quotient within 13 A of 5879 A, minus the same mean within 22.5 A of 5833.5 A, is 0.1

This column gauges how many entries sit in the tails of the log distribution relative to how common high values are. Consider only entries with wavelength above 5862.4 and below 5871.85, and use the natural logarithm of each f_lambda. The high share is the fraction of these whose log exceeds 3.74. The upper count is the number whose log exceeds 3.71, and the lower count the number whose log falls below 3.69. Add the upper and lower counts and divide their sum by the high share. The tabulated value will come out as 21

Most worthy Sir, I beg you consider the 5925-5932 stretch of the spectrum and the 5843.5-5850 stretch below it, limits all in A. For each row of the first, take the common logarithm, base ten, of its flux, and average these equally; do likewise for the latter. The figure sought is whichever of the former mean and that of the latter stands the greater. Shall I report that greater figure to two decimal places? 1.66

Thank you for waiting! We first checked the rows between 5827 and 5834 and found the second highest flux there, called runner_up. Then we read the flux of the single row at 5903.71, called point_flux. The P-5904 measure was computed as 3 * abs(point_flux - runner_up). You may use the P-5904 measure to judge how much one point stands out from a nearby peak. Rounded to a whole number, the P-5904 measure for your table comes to 17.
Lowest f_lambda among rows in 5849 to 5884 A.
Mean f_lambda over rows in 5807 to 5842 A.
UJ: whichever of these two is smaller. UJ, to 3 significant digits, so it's 36.5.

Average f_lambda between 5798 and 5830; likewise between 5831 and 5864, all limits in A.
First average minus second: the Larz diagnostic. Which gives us -0.2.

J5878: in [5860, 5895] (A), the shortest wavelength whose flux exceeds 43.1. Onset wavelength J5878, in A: 5868.47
